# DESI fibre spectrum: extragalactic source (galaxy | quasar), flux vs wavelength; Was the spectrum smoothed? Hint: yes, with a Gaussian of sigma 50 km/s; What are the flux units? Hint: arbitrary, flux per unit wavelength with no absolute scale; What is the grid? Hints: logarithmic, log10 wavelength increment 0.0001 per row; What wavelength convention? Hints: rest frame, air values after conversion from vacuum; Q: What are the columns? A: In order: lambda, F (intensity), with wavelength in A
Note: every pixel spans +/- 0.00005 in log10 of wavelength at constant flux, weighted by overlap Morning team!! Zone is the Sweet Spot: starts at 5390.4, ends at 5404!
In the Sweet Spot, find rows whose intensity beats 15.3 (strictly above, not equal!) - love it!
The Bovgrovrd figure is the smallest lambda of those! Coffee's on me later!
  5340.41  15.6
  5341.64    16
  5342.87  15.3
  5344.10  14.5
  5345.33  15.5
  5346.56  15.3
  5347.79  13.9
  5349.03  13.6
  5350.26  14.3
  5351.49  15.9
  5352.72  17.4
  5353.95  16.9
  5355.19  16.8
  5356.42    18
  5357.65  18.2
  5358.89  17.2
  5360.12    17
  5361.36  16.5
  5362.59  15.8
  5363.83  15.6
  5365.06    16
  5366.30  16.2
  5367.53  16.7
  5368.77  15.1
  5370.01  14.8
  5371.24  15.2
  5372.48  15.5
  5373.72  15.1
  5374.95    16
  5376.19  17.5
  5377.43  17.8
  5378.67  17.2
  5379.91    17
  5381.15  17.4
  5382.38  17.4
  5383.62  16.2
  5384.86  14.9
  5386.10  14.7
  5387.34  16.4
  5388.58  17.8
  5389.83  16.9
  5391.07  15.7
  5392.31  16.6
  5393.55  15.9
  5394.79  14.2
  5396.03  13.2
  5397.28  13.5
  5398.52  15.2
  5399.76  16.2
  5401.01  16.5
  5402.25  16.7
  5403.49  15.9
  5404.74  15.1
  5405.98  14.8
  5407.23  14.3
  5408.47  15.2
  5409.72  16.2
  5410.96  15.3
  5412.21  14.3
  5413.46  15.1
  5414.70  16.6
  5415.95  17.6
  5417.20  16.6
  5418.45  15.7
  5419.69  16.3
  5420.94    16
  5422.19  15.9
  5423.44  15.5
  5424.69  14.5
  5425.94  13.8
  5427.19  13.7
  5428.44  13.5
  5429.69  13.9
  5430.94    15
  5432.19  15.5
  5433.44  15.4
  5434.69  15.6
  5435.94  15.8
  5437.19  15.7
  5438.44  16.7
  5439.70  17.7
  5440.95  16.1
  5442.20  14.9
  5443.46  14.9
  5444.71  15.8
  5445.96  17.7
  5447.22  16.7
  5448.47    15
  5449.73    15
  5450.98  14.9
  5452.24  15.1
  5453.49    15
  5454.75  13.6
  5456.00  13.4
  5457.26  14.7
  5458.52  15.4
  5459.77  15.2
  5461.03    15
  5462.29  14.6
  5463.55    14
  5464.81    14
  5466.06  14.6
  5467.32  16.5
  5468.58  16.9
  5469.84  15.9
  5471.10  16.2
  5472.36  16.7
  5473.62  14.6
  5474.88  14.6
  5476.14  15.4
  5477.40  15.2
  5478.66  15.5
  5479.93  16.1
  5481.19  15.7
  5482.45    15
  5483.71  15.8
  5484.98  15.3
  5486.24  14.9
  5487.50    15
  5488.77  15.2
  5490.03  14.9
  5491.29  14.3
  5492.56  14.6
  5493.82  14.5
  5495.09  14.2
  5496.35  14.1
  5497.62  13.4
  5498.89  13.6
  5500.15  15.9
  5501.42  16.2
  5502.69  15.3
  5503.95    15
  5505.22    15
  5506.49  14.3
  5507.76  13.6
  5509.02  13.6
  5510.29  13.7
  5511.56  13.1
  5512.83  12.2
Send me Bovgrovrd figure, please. 5391.07 A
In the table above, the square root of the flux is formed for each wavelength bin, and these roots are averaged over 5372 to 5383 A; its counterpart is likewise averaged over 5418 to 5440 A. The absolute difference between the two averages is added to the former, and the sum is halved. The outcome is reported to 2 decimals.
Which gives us 2.14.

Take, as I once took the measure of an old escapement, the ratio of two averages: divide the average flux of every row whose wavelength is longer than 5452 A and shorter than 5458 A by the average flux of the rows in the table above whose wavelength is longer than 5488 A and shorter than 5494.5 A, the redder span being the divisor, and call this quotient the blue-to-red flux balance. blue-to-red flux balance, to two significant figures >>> 0.98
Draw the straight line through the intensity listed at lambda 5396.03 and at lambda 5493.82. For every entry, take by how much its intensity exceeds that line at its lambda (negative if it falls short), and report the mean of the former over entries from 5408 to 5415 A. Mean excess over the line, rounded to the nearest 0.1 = 2.0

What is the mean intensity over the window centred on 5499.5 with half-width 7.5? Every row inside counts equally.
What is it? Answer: 14.7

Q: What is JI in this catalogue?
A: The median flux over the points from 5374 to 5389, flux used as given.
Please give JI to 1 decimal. 17.1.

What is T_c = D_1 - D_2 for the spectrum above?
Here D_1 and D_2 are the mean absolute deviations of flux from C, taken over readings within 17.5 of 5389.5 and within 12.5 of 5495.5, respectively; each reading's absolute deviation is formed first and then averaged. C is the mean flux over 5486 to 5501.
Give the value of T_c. 1.0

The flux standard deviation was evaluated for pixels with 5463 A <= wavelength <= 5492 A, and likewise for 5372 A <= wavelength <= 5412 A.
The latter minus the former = 0.39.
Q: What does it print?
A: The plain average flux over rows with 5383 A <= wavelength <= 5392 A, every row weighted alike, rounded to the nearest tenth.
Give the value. 16.1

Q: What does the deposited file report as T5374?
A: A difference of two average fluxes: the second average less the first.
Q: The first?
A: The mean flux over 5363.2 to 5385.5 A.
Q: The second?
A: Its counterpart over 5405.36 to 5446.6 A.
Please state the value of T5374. -0.70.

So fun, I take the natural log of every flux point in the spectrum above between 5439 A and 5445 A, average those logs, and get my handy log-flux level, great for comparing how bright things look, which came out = 2.76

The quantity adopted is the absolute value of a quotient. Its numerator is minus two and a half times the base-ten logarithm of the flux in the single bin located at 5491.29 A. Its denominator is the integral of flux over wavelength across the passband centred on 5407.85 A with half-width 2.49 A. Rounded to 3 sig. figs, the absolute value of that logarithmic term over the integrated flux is 0.0383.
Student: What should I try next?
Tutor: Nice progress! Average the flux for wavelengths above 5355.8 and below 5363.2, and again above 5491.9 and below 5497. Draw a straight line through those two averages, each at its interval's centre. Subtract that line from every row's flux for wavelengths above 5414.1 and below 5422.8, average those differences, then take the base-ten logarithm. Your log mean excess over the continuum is -0.32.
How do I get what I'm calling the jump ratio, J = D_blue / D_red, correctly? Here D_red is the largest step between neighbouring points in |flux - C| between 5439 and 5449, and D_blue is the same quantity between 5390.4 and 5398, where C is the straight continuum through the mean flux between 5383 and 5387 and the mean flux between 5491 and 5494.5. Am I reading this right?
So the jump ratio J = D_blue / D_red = 0.52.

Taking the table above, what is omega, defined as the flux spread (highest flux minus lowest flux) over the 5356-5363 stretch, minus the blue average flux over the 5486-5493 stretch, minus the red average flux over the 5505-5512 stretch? -26.3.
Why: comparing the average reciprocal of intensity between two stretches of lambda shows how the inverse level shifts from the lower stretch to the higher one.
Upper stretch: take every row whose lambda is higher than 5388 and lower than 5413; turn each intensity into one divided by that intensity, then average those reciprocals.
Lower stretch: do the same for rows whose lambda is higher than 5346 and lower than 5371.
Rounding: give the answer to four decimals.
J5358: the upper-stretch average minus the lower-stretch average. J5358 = 0.0023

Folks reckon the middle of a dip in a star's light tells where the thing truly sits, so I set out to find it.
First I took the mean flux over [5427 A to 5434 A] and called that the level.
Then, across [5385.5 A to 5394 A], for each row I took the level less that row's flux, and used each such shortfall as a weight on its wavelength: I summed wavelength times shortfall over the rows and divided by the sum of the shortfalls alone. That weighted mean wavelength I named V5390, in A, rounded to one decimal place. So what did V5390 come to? 5390.0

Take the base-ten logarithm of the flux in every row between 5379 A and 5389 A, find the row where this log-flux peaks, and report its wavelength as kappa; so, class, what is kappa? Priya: 5388.58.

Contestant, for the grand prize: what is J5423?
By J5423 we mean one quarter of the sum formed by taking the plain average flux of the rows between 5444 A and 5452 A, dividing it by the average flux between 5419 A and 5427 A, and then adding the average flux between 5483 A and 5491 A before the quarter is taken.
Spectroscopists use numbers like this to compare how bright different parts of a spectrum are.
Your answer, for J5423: 4.05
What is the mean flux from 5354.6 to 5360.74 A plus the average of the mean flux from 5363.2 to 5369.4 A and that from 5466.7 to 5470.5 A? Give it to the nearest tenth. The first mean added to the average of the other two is 33.6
